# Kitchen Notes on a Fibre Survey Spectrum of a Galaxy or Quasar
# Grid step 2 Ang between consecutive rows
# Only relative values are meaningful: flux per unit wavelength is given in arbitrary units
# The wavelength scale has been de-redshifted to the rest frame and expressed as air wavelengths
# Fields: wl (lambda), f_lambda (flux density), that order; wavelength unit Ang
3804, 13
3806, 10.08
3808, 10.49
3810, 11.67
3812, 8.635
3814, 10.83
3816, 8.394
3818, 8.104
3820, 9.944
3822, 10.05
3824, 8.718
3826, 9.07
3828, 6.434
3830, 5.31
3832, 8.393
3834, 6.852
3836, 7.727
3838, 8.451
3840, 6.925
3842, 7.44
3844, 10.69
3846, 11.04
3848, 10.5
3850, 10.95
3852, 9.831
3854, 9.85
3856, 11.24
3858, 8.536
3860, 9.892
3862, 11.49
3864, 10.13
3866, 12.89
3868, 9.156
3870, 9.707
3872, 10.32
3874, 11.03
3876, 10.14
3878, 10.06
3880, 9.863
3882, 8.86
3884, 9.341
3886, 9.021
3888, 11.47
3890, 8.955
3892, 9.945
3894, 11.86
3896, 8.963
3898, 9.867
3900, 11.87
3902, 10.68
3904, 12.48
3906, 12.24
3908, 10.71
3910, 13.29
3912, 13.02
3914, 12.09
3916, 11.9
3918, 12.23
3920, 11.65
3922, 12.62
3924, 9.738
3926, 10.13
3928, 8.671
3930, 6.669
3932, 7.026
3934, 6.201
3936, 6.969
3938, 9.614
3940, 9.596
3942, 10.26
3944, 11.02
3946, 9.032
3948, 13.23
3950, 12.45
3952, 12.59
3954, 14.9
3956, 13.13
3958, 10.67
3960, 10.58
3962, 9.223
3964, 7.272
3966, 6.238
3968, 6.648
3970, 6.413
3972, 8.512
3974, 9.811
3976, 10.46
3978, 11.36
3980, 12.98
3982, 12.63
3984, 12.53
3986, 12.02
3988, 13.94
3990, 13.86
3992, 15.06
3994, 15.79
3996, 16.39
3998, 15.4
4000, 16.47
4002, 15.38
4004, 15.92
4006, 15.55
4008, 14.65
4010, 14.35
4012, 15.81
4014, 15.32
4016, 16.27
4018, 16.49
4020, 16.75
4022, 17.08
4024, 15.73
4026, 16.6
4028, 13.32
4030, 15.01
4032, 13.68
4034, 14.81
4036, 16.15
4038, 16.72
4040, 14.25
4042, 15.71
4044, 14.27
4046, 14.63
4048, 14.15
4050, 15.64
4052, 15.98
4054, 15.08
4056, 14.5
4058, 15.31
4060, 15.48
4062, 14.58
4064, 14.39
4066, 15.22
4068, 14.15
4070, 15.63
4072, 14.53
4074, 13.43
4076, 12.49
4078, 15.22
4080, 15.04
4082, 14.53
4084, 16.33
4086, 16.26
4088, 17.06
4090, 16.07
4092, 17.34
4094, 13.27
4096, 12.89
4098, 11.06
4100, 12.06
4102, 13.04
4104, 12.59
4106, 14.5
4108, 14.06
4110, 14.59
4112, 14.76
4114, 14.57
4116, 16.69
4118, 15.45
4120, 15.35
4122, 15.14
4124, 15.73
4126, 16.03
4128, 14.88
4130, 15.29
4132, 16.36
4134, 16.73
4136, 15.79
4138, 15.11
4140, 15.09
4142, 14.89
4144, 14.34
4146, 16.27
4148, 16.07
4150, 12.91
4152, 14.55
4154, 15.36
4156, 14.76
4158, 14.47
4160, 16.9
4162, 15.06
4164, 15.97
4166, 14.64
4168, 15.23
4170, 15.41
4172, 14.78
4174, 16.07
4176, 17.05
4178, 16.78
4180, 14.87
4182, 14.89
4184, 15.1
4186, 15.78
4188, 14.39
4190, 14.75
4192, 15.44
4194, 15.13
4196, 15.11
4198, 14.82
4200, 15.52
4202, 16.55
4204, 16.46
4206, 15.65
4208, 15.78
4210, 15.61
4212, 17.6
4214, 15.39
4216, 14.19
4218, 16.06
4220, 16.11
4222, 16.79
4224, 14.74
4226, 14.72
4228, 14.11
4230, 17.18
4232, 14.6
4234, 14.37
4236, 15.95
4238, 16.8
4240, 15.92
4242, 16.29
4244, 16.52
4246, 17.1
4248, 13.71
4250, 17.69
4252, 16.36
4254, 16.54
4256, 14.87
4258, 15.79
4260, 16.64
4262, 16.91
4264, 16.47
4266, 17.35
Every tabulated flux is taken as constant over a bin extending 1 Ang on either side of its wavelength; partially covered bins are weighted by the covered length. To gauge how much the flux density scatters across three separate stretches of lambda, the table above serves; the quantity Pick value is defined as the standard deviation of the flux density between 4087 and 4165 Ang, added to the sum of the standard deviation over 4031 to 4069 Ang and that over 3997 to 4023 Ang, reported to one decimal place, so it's 3.0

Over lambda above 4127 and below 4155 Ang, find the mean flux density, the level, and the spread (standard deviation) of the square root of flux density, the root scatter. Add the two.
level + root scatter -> 15.4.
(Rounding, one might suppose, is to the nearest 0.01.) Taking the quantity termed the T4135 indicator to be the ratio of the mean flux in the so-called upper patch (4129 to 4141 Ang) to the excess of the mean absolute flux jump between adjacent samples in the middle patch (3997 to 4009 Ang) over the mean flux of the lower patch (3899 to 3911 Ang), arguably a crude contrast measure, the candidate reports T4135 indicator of -1.42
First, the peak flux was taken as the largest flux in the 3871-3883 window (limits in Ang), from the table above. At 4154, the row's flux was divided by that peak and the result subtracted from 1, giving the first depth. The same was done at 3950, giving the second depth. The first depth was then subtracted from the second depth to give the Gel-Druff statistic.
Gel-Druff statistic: 0.26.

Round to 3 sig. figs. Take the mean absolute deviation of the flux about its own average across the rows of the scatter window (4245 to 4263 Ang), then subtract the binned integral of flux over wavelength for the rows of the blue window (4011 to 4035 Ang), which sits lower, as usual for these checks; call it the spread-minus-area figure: -373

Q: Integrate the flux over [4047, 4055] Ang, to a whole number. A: 122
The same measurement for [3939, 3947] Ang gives 80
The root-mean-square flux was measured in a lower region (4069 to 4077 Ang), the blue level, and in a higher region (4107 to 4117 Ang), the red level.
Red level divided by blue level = 1.063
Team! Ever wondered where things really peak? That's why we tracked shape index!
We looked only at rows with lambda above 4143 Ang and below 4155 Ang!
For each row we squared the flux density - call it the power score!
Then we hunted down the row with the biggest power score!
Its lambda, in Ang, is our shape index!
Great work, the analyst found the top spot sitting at 4146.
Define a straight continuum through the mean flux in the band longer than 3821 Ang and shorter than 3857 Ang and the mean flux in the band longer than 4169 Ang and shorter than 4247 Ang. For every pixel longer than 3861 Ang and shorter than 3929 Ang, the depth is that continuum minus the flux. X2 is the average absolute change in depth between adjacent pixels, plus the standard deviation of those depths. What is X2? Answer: 2.6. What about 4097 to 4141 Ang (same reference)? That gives 2.0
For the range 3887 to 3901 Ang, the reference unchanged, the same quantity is 3.1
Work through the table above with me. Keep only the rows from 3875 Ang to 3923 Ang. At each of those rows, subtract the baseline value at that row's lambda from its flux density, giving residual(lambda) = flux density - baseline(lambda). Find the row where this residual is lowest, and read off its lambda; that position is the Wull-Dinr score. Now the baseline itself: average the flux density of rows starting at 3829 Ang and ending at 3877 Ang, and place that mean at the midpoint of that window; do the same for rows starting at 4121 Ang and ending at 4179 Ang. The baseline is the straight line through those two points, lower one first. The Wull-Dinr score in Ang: 3896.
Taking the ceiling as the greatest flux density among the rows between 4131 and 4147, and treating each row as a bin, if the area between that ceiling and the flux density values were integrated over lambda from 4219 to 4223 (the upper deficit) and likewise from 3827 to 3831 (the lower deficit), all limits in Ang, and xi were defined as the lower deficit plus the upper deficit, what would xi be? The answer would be 45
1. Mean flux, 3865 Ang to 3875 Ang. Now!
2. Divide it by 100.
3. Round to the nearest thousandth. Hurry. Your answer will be 0.106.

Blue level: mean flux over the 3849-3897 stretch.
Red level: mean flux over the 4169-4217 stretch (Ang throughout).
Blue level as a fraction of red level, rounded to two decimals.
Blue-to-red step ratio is 0.65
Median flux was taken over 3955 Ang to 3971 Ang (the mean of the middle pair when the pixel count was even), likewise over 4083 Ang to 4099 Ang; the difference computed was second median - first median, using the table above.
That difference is 7.9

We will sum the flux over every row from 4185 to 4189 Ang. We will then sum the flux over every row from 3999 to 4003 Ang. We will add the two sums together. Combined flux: 62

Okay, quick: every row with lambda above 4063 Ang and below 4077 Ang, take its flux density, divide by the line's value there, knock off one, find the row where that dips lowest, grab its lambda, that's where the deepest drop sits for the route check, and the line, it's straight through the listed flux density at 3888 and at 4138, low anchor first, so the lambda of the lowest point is 4076 Ang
